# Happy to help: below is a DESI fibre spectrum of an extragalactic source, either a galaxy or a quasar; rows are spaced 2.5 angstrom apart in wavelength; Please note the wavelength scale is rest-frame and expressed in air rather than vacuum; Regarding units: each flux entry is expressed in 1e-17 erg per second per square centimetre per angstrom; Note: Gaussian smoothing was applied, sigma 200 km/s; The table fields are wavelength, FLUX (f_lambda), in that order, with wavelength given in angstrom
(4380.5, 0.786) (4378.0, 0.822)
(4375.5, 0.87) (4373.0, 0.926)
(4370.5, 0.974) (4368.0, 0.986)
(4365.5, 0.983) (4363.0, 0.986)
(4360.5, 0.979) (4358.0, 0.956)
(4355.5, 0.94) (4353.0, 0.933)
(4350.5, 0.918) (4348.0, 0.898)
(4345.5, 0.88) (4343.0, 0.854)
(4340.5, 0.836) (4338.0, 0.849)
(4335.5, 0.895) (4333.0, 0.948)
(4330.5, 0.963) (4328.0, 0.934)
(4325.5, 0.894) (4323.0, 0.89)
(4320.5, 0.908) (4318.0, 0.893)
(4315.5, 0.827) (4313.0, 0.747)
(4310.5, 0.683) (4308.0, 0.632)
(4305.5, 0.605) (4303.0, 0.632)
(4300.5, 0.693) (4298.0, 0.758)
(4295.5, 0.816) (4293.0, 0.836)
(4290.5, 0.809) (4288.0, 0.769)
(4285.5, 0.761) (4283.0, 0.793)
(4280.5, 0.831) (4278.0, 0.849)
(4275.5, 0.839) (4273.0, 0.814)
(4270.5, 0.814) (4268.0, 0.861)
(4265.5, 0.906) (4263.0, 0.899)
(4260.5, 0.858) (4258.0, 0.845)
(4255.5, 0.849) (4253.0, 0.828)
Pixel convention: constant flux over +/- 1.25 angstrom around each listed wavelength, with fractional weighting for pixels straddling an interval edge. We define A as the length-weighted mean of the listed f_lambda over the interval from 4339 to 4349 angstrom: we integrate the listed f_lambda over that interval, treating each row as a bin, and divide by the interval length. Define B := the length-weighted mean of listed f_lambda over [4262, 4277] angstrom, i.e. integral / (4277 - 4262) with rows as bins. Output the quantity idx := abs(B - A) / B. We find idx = 0.01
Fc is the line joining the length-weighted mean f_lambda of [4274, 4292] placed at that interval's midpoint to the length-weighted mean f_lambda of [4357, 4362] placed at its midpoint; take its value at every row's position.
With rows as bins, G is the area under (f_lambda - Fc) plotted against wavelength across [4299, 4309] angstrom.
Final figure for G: -2.1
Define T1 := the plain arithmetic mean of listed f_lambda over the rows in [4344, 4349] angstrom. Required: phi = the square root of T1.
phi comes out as 0.94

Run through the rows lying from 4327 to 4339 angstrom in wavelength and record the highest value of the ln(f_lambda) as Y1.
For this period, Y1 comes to -0.04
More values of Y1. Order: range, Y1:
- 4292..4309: -0.18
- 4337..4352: -0.09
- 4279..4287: -0.19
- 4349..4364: -0.01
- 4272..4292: -0.16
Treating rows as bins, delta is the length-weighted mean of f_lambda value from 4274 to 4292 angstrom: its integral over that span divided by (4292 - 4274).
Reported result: 0.81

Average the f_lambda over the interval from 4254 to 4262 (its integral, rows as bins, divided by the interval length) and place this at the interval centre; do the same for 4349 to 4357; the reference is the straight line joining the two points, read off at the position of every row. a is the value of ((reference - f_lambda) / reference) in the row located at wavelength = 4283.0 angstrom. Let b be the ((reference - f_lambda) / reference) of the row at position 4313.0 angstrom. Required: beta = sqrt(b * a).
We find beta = 0.123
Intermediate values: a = 0.09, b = 0.17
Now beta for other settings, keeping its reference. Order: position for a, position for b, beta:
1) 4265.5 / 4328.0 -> 0.039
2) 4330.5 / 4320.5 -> 0.017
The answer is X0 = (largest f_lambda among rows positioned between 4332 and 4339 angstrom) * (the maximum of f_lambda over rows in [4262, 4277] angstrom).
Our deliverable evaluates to 0.86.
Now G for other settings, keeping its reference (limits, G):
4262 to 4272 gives 0.9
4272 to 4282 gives 0.4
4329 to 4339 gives 0.0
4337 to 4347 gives -0.8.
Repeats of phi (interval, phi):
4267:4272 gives 0.92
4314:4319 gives 0.93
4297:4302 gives 0.85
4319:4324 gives 0.95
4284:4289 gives 0.87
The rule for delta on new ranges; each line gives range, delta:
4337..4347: 0.86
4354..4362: 0.96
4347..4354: 0.92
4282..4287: 0.78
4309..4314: 0.71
